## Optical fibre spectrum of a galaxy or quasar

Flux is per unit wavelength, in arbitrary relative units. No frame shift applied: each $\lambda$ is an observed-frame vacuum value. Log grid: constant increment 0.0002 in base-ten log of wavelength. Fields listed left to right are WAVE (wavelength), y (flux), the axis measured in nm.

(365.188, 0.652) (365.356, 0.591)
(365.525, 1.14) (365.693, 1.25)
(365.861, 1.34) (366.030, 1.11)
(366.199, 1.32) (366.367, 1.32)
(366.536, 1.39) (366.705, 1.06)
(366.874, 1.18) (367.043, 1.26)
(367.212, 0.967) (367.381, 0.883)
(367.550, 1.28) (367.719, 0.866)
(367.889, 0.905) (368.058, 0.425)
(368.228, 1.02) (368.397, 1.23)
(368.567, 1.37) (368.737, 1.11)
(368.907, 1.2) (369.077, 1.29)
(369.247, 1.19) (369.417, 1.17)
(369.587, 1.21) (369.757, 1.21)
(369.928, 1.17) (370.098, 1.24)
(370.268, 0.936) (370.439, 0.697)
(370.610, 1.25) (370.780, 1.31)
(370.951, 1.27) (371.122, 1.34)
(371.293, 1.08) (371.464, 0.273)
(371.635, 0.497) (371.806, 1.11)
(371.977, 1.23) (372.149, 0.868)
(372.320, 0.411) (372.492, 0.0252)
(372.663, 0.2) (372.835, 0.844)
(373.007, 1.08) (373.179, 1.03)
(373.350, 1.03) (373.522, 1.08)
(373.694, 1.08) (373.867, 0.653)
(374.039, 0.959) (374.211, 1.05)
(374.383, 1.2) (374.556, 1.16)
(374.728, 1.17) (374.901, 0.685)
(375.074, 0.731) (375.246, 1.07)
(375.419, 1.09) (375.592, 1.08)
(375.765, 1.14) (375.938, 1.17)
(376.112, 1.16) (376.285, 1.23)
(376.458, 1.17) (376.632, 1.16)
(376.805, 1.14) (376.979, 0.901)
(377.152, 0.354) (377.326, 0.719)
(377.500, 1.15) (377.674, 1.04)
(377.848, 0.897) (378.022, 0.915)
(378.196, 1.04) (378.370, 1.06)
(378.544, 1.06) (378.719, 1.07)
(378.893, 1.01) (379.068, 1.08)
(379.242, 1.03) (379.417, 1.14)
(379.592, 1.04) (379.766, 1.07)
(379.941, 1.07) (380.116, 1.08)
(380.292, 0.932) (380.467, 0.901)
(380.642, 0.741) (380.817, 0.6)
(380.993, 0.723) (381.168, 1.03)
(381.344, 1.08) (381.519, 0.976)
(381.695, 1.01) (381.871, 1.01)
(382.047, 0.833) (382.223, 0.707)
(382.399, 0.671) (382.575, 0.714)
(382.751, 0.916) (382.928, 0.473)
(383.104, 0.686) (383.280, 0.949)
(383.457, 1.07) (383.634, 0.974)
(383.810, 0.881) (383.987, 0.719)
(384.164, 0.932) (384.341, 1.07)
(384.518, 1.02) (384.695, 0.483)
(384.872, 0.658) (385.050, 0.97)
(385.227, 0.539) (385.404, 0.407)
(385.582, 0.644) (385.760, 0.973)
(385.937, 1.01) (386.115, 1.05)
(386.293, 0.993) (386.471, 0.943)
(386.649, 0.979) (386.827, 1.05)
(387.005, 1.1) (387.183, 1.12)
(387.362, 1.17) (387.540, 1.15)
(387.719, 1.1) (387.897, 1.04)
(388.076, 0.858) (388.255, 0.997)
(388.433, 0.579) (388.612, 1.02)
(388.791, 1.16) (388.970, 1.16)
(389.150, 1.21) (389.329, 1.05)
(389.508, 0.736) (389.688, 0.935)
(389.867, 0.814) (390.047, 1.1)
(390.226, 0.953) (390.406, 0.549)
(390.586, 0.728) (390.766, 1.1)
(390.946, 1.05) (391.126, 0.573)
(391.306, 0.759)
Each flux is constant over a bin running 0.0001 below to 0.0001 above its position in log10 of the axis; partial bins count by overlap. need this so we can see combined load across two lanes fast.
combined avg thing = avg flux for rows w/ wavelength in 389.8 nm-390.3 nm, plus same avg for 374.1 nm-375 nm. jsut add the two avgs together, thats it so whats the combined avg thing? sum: 2.01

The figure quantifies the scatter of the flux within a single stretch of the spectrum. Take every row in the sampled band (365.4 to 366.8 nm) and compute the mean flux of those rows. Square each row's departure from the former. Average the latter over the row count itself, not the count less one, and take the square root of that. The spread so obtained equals 0.11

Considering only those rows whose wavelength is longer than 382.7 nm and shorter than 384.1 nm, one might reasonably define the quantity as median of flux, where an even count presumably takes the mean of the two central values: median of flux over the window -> 0.90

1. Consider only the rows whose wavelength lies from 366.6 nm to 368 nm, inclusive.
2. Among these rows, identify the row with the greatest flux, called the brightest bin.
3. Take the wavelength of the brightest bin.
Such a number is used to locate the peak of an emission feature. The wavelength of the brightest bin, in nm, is 367.550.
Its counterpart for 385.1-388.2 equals 387.362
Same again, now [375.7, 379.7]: 376.285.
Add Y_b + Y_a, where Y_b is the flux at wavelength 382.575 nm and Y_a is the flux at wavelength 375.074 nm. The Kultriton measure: 1.4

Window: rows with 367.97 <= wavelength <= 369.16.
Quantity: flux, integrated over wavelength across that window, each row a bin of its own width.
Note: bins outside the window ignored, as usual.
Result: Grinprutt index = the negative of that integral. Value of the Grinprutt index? -1.30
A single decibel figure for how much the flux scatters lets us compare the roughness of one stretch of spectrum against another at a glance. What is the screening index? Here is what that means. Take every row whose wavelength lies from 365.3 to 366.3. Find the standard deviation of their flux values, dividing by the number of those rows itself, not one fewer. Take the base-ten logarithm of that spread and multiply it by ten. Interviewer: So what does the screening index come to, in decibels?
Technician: -6.0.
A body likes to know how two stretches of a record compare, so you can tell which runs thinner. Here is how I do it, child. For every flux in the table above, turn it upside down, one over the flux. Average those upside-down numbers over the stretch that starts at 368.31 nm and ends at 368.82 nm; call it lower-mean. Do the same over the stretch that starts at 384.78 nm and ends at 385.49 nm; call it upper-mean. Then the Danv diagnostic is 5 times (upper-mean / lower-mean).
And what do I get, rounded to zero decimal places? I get 11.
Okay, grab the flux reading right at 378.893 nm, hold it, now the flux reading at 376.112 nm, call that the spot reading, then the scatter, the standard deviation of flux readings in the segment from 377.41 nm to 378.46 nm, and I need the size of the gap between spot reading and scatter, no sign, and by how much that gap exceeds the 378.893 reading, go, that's 0.1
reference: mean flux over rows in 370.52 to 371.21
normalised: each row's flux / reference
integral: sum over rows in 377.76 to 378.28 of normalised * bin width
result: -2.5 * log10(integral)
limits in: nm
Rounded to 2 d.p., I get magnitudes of 1.04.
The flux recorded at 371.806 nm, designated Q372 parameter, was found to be 1.11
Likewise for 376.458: 1.17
